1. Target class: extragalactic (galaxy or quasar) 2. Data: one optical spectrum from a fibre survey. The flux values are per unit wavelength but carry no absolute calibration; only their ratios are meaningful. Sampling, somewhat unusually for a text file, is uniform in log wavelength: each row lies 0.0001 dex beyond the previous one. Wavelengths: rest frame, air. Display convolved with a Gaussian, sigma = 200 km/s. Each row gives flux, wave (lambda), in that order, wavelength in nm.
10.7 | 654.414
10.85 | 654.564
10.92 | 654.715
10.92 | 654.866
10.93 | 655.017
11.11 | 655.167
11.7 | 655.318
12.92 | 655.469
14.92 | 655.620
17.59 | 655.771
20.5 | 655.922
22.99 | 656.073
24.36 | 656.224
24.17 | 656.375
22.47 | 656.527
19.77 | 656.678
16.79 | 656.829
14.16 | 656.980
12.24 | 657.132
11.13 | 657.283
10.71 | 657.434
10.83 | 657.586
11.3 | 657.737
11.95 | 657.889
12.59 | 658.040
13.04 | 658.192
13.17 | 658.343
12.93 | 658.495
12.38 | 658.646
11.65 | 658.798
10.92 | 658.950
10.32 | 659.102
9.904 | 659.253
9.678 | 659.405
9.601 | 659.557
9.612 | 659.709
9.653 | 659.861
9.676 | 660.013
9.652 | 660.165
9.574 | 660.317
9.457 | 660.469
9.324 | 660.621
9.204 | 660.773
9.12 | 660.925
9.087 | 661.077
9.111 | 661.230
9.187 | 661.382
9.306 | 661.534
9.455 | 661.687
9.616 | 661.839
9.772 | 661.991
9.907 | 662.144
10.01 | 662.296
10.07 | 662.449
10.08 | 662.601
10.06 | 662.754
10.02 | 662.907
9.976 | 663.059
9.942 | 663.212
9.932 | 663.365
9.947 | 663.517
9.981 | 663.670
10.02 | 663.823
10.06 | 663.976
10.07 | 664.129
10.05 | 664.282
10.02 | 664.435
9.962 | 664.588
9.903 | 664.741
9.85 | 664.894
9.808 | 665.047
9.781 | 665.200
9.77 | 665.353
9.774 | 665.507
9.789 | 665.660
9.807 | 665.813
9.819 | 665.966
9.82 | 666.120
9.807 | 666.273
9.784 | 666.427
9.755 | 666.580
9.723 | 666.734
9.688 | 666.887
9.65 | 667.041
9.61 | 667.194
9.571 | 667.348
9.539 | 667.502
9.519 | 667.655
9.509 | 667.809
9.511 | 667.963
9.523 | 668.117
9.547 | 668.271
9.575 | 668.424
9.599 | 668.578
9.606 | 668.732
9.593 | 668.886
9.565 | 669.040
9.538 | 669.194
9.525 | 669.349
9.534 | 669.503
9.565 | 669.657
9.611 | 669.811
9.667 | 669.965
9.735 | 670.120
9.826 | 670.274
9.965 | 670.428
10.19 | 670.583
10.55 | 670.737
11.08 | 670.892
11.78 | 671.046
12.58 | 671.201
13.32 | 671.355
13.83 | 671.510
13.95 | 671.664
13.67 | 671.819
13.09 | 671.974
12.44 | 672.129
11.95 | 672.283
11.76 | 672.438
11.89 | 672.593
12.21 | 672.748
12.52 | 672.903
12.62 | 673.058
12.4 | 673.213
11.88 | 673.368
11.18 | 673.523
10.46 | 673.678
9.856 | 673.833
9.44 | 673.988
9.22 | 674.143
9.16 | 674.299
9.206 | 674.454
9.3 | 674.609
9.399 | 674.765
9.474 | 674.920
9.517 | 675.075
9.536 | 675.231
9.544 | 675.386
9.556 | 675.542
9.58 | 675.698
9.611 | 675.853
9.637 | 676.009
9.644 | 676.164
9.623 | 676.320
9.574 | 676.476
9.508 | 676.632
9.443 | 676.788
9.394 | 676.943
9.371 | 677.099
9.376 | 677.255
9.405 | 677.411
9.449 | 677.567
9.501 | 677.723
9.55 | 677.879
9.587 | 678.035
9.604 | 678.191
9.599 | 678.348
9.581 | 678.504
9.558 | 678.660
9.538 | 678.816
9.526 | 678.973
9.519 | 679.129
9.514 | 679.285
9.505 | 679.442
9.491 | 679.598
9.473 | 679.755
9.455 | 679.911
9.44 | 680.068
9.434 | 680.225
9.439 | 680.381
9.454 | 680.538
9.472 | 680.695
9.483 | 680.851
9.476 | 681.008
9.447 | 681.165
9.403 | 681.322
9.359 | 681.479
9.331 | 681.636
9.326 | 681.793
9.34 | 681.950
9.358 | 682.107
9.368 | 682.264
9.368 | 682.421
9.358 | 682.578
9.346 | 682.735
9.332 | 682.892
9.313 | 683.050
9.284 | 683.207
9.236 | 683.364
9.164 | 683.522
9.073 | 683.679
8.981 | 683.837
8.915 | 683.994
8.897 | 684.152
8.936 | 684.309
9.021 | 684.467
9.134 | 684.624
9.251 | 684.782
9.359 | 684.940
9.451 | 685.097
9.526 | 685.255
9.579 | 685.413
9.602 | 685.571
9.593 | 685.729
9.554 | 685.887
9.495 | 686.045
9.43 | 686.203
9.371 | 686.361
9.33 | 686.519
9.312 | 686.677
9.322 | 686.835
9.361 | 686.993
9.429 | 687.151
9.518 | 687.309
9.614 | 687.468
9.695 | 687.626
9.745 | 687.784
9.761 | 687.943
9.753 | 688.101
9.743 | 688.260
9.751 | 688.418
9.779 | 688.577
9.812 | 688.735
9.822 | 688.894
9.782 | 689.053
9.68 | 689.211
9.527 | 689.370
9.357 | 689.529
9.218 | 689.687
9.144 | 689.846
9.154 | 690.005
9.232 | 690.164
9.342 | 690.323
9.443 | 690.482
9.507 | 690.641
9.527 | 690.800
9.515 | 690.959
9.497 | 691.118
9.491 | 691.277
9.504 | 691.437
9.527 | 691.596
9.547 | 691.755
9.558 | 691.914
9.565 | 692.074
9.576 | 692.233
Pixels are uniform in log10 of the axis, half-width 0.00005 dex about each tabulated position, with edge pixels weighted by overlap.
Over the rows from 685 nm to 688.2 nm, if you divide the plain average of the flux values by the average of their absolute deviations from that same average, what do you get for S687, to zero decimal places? 79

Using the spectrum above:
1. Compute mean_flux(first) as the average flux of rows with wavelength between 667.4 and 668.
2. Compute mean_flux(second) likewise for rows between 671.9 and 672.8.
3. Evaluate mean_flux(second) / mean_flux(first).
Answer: 1.3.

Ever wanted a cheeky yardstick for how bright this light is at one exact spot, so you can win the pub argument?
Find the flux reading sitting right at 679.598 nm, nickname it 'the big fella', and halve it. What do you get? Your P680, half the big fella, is 4.75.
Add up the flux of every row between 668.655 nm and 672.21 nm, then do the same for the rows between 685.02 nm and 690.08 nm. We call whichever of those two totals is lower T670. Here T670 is 252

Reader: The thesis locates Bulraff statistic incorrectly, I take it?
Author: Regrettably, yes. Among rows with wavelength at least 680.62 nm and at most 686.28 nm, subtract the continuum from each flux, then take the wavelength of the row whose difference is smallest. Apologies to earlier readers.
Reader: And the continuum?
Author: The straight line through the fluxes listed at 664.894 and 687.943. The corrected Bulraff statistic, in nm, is 684.152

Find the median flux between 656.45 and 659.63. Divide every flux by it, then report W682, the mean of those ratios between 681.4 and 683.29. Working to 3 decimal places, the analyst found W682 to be 0.782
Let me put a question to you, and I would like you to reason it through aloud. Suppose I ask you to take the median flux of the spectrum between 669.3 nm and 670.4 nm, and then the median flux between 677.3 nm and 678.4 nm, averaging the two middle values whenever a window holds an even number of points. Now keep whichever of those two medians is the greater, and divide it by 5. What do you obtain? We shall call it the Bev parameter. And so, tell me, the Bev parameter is 1.92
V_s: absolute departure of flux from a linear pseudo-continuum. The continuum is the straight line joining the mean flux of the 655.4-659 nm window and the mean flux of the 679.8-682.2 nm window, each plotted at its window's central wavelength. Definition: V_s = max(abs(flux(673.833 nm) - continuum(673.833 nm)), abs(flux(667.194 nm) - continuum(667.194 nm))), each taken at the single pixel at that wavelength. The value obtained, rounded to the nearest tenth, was 3.2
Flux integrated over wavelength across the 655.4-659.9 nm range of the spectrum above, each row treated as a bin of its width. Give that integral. 64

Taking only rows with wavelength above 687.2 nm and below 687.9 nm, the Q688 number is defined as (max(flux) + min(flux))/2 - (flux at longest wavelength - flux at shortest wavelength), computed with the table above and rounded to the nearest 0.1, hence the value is 9.4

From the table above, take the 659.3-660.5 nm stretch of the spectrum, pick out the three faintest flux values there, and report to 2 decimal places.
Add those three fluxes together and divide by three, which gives 9.54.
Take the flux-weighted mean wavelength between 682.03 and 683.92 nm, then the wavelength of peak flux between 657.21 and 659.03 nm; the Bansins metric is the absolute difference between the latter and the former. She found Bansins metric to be 24.62 nm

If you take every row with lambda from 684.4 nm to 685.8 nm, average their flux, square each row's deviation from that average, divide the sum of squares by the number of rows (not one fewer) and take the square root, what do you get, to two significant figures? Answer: 0.20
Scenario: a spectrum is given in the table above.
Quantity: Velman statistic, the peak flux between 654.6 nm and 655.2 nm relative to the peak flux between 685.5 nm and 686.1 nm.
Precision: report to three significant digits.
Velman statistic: 1.16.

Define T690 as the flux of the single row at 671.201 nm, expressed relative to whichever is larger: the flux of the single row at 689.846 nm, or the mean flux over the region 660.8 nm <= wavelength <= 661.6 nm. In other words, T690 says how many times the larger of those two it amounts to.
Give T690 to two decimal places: 1.37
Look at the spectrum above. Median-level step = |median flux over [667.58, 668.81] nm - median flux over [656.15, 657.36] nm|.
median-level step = 8.7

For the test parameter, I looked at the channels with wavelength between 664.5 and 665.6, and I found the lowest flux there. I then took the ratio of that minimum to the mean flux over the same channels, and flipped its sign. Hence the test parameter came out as -0.993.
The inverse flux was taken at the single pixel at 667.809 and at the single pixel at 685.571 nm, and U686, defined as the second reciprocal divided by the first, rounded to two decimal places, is 0.99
